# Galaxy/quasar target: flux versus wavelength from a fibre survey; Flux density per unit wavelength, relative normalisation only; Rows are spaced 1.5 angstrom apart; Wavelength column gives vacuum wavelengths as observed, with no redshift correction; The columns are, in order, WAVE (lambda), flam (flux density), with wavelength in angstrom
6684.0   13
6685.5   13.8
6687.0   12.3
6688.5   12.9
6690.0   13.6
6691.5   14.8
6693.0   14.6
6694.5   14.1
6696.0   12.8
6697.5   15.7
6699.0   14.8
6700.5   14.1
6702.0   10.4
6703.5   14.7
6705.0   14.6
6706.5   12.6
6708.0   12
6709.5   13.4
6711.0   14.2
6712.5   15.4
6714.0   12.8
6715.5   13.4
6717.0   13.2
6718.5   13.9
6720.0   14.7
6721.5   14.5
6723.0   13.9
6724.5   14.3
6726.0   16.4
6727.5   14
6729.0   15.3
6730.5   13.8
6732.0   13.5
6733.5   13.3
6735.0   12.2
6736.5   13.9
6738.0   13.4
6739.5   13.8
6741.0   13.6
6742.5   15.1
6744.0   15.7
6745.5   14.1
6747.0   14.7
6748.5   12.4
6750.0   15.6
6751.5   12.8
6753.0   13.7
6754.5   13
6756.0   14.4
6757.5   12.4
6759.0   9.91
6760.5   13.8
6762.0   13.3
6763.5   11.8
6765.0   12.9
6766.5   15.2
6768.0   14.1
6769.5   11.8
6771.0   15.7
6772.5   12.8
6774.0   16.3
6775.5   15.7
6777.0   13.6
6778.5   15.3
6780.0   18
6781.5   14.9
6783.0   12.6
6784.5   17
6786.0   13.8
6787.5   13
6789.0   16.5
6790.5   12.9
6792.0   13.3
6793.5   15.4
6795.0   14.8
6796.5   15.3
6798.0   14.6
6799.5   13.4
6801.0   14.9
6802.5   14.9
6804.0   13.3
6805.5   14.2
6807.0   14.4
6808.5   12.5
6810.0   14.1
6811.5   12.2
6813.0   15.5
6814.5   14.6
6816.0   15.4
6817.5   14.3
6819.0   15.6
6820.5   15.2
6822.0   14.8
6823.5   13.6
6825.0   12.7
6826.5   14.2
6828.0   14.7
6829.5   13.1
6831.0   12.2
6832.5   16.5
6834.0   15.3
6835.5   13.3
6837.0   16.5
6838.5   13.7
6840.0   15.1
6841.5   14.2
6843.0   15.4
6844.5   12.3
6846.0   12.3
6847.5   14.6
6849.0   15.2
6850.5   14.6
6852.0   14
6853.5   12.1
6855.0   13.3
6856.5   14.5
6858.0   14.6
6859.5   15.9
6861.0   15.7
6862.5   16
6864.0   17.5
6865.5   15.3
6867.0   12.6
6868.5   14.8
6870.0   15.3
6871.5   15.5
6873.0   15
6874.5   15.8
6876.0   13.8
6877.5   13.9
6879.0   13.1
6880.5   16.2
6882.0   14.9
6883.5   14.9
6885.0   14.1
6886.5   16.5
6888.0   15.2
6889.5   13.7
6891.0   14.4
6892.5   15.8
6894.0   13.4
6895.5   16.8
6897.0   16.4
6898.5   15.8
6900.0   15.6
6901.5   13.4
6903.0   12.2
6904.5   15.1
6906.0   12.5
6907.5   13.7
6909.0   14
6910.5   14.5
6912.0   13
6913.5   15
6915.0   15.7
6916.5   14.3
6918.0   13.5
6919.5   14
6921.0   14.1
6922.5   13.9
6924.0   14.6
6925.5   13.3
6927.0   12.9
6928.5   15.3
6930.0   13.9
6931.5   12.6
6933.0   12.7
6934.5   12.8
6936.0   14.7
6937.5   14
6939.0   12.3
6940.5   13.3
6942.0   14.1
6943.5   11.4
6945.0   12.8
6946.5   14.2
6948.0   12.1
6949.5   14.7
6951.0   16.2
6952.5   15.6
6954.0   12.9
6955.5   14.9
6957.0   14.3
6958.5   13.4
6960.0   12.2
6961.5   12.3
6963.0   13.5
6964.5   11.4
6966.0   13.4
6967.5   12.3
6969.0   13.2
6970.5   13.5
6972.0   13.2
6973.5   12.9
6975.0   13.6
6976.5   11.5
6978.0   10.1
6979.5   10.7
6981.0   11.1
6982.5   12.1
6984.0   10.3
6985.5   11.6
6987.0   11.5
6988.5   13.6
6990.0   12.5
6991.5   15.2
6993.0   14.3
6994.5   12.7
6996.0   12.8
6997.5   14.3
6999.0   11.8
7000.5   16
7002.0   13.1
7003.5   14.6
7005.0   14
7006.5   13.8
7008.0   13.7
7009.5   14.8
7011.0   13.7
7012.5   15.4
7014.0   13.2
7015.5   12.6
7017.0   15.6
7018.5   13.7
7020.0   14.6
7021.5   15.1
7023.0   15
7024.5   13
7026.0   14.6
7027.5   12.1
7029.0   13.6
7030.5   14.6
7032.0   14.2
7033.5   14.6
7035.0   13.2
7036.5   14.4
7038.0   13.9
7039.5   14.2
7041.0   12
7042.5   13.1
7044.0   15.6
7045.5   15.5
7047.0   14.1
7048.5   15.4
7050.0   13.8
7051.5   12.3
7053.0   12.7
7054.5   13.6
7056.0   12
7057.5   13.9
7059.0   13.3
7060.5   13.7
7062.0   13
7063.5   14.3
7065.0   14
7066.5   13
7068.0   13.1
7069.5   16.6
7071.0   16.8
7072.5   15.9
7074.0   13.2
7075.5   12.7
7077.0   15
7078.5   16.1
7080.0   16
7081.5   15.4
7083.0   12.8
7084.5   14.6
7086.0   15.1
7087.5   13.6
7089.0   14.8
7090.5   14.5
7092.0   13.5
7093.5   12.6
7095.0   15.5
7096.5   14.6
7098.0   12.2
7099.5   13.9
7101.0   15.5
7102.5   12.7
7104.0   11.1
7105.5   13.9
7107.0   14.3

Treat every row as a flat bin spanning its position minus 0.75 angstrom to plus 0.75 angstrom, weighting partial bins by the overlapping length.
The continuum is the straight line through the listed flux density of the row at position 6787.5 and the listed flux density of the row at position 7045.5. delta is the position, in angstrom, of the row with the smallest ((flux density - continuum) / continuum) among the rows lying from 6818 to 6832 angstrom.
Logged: 6831.0 angstrom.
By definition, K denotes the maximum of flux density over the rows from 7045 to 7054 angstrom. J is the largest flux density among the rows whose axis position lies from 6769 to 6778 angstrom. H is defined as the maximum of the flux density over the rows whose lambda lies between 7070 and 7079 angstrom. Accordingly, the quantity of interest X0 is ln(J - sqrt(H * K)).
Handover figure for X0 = -1.8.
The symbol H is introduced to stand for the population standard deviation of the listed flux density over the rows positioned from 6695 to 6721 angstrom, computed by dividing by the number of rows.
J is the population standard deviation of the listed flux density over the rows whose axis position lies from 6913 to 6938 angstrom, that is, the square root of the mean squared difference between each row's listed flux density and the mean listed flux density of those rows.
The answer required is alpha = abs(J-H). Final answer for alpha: 0.40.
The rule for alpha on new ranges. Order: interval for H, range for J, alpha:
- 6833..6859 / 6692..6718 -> 0.11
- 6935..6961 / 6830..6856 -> 0.11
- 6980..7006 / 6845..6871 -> 0.13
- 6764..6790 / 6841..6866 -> 0.30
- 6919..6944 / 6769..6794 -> 0.78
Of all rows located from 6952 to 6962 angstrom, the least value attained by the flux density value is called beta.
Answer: 12.2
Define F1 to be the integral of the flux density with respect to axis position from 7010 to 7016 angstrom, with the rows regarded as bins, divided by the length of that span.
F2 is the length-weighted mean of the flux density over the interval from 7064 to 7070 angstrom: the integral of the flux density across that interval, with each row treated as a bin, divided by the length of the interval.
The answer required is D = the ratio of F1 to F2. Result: 0.98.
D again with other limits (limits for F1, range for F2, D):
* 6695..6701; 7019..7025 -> 0.99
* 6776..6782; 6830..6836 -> 1.08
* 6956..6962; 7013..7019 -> 0.95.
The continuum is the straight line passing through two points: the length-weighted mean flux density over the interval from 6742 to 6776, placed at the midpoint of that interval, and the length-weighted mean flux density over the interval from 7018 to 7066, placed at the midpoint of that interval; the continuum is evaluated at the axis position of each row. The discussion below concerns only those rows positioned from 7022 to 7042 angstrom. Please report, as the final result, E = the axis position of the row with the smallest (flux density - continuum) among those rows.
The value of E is 7041.0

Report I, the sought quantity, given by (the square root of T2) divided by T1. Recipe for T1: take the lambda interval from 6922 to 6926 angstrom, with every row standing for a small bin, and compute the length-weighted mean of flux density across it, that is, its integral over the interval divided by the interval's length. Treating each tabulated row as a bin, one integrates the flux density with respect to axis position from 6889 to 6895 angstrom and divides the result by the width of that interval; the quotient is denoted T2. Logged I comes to 0.272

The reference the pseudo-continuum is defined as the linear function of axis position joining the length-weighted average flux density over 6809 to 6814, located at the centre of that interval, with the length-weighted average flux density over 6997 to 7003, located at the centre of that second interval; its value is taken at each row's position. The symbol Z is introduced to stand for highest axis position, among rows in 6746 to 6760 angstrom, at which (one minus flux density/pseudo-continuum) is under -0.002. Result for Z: 6756.0 angstrom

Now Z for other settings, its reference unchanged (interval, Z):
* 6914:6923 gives 6922.5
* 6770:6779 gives 6778.5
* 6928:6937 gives 6936.0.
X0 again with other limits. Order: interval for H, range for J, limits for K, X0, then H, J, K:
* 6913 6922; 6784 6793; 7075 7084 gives 0.1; 15.7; 17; 16.1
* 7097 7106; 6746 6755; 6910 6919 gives -8.0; 15.5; 15.6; 15.7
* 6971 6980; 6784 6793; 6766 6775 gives 0.7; 13.6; 17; 16.3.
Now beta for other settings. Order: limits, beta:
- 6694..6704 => 10.4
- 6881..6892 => 13.7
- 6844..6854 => 12.1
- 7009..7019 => 12.6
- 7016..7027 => 13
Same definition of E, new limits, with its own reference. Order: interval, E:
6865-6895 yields 6867.0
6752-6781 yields 6759.0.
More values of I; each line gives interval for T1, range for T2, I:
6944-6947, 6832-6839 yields 0.292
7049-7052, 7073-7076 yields 0.273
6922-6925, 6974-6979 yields 0.241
